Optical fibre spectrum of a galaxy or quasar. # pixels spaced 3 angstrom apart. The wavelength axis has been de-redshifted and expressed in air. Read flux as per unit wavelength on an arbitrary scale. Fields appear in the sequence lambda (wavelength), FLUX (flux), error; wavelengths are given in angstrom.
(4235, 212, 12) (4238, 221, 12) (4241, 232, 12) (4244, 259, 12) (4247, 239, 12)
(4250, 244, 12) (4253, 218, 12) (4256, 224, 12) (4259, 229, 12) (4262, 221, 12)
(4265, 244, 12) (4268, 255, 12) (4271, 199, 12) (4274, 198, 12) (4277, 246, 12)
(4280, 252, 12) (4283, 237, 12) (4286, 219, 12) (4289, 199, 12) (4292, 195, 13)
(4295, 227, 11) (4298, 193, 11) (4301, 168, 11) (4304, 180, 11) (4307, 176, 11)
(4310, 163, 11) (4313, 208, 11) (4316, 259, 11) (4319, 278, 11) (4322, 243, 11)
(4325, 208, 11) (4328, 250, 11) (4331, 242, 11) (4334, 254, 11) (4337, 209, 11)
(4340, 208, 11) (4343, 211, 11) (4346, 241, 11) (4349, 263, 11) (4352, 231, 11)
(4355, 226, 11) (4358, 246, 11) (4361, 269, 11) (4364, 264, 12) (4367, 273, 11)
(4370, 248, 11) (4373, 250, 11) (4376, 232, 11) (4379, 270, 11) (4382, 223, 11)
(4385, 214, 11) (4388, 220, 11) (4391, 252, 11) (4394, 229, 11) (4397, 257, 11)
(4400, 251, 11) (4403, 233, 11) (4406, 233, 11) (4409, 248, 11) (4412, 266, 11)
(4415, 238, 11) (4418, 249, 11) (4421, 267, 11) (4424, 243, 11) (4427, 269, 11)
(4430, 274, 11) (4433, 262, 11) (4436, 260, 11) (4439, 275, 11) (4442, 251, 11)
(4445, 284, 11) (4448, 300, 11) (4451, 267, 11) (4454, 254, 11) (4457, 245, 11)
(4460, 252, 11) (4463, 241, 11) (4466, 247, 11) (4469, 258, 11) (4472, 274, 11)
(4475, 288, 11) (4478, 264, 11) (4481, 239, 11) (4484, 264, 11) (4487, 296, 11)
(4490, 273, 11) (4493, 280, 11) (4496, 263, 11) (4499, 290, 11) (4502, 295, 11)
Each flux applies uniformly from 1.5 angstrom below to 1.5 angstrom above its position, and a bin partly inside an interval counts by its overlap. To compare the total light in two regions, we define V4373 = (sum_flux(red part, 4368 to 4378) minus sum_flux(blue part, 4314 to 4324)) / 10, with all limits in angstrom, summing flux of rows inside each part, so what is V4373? -5.0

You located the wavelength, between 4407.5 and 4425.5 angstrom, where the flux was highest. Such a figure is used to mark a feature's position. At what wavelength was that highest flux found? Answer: 4421 angstrom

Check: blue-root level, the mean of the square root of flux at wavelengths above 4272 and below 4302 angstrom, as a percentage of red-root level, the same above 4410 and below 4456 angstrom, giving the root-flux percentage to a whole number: 90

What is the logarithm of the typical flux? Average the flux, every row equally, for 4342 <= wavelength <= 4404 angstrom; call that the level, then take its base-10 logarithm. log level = 2.39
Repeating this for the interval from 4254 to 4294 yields 2.35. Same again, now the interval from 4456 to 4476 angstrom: 2.41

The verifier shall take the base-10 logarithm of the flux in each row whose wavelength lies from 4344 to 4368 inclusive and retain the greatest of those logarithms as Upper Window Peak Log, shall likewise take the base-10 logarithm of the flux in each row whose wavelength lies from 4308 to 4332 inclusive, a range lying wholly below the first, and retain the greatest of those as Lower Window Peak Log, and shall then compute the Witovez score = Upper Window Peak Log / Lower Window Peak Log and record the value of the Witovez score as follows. 0.997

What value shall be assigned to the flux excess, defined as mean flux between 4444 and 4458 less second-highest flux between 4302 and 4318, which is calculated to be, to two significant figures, 62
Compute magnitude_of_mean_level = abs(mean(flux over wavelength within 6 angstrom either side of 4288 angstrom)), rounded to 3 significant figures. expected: 212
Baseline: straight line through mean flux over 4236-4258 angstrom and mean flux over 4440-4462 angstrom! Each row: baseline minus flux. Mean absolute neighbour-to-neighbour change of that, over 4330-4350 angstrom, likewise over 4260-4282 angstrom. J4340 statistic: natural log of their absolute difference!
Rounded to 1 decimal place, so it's 1.7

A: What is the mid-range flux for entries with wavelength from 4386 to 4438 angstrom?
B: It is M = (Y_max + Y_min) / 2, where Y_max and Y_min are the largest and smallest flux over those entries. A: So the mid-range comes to 247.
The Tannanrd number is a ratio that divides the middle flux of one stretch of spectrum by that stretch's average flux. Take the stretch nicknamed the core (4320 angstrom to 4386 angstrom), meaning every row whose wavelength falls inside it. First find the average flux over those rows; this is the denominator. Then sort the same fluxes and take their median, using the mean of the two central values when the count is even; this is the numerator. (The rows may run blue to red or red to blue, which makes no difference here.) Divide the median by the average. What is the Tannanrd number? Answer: 1.01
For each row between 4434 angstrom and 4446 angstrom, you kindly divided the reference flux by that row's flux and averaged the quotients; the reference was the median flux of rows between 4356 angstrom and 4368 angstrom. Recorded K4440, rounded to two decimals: 1.00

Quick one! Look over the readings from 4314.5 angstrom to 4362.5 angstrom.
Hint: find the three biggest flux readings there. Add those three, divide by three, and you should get 270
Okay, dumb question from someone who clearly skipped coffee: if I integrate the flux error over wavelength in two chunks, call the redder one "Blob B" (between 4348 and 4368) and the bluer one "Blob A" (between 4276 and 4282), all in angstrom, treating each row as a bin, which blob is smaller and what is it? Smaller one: 72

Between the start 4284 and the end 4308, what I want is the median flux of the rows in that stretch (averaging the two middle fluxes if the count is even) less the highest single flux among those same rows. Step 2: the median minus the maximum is -33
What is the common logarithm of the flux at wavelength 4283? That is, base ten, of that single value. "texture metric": 2.37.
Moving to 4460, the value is 2.40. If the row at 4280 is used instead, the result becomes 2.40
